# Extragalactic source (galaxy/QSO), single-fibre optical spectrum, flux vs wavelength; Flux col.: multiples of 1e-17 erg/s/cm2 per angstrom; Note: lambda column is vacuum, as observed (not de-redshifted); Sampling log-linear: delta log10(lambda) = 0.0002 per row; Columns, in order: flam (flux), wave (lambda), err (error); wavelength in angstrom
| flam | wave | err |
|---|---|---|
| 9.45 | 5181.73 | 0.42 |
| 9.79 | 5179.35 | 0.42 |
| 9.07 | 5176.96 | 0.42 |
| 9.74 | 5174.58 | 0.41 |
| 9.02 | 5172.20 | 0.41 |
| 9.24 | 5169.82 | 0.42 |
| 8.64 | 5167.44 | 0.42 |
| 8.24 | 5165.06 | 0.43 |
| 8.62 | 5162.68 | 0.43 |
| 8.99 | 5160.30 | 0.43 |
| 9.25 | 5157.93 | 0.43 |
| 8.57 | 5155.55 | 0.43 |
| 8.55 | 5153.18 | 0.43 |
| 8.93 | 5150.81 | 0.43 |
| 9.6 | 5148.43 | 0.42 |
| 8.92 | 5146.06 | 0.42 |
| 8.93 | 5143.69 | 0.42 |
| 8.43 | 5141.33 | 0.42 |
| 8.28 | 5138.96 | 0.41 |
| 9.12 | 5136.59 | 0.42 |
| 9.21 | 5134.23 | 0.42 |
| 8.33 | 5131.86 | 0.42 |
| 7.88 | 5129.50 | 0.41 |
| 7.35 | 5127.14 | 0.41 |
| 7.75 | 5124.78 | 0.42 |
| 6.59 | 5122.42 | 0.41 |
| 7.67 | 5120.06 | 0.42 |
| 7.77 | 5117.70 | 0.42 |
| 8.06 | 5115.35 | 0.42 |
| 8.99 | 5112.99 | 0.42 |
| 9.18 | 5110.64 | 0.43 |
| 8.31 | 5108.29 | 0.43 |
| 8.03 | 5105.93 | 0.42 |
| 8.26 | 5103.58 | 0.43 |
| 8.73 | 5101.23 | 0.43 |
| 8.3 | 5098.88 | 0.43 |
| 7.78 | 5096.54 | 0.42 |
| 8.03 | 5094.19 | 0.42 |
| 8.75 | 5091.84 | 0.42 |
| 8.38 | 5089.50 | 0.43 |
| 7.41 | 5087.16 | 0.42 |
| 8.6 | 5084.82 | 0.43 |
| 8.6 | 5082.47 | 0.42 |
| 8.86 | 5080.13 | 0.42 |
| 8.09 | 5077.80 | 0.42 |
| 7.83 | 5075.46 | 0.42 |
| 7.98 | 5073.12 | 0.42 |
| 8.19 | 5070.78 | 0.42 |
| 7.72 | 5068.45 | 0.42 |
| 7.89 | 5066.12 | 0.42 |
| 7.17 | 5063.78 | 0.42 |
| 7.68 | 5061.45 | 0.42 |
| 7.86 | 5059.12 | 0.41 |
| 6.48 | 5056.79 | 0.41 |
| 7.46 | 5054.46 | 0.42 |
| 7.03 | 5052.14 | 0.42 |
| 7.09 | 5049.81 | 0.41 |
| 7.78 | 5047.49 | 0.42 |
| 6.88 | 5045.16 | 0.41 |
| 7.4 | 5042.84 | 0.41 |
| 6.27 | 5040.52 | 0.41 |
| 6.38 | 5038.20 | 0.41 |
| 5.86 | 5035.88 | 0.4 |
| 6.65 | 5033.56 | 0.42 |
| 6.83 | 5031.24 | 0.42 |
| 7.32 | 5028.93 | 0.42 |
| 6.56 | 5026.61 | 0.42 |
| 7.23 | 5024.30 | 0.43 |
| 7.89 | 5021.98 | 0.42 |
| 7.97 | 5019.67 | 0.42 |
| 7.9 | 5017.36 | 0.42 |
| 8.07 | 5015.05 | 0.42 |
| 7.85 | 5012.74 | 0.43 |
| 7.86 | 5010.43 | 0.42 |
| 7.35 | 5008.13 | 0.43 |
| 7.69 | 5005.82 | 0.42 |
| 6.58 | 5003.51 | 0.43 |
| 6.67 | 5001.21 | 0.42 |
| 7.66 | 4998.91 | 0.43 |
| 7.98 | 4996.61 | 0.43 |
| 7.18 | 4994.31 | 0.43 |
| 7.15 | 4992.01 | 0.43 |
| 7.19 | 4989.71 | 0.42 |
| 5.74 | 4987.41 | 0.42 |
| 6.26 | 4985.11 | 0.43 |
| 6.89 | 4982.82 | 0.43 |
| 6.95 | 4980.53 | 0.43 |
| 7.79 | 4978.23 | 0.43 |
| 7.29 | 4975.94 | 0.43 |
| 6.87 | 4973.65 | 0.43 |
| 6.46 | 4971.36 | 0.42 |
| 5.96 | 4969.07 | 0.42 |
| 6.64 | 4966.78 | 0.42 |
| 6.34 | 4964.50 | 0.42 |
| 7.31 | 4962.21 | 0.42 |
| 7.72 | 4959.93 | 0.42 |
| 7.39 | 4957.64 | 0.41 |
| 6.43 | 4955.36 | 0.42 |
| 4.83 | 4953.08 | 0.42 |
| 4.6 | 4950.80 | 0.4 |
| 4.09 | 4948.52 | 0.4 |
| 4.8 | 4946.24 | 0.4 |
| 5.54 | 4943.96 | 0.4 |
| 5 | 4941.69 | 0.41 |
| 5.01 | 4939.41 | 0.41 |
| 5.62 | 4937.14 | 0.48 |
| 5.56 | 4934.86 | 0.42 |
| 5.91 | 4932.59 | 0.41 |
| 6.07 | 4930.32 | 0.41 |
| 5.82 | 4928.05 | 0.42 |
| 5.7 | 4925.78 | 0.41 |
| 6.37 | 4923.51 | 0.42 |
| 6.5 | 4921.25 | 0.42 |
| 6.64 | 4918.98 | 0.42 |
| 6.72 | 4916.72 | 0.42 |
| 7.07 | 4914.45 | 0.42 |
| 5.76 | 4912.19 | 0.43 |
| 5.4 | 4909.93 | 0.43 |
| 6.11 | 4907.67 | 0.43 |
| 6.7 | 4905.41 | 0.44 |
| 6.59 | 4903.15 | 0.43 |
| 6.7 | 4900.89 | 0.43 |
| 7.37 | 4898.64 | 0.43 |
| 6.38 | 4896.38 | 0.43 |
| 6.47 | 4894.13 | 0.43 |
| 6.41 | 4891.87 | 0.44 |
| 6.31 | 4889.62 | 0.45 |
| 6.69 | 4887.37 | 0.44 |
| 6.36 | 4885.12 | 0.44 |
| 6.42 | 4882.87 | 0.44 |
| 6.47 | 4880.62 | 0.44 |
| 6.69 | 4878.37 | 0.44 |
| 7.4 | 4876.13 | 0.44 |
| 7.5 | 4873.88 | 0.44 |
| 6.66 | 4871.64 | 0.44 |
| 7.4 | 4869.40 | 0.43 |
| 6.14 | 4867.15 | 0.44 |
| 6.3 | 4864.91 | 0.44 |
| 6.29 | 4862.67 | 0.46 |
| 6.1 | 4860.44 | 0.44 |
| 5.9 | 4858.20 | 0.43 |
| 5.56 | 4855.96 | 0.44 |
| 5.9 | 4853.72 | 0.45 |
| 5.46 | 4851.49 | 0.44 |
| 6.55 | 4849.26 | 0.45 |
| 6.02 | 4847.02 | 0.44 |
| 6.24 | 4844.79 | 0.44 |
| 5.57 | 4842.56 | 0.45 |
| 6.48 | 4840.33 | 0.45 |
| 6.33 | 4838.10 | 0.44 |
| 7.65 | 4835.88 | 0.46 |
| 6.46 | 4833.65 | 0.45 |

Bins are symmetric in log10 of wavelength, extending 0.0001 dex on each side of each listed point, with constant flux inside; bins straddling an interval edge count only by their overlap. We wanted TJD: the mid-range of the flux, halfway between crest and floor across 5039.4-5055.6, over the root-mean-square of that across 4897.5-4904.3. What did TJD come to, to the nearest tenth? 1.0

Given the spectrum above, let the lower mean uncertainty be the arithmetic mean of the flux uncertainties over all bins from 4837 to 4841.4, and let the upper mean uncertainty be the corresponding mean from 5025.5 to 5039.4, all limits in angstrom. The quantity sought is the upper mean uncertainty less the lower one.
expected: -0.030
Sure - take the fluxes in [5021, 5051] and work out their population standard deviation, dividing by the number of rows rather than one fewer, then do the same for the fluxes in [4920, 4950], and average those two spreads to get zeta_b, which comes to 0.61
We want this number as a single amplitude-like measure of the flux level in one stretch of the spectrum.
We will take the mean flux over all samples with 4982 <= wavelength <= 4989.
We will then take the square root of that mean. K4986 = 2.51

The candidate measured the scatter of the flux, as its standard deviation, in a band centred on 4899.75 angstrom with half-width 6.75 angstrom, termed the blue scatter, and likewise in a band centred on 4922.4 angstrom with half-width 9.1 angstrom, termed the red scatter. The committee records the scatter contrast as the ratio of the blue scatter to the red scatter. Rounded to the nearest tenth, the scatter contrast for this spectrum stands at 0.7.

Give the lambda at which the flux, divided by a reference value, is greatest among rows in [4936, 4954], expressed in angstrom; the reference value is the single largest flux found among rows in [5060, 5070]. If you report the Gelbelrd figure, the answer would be 4937.14 angstrom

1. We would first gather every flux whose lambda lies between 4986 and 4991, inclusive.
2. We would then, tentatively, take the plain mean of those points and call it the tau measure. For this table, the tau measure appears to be 6.46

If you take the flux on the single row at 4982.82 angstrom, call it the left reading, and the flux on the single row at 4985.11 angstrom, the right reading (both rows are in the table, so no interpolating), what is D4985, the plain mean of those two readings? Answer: 6.6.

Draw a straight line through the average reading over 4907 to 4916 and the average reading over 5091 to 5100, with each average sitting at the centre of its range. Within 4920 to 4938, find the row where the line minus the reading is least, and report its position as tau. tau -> 4921.25 angstrom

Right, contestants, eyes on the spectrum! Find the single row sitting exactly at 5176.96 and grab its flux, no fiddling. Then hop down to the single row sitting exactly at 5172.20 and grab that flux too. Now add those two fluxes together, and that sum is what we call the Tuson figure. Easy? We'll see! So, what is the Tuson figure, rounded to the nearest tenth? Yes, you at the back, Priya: 18.1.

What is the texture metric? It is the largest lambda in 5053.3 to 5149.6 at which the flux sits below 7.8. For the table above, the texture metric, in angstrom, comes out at 5127.14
